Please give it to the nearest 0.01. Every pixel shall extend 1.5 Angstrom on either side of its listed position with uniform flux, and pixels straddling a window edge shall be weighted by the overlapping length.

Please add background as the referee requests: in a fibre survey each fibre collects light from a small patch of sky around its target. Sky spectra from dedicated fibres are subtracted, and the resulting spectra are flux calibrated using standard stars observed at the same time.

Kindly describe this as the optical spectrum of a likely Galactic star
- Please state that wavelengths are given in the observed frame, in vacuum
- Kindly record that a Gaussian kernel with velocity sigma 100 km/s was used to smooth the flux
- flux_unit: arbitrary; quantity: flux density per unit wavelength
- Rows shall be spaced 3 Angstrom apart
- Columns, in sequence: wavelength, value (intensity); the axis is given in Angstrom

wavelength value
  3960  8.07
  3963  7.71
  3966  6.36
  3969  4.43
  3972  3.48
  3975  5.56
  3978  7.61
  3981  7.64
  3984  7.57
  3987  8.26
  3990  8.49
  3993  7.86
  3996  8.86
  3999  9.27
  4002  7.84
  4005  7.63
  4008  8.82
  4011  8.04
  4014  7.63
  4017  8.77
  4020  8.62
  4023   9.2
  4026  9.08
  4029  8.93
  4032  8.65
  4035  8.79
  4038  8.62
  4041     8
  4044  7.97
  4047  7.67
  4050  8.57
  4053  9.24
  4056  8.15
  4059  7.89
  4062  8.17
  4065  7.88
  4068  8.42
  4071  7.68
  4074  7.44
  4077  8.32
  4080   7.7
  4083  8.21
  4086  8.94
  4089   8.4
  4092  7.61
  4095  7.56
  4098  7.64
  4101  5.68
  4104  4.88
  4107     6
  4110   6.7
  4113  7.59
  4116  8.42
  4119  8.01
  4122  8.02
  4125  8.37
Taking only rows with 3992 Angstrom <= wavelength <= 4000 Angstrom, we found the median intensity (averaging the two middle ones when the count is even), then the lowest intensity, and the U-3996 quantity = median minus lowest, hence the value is 1.00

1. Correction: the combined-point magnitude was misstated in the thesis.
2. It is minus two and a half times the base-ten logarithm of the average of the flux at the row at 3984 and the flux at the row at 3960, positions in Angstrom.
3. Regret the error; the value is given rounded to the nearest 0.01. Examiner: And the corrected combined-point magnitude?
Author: -2.23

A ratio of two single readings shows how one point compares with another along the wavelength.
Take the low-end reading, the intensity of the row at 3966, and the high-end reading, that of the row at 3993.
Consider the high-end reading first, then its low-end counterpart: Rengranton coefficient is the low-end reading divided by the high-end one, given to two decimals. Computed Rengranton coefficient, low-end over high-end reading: 0.81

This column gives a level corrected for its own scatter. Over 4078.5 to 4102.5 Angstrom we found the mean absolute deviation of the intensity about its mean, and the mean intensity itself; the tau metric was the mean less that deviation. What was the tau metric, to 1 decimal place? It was 7.1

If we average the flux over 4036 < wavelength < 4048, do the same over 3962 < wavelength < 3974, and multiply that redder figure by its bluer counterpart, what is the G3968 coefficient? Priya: 44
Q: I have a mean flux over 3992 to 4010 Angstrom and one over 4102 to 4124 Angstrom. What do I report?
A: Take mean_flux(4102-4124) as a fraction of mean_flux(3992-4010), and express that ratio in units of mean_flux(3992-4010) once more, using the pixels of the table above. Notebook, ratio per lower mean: 0.101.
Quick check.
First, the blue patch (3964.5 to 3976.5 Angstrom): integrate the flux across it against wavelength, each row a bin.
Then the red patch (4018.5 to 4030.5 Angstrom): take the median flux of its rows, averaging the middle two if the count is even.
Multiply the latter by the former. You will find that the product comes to 536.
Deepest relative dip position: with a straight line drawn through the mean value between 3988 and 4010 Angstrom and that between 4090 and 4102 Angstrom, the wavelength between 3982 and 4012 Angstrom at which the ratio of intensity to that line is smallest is 3984 Angstrom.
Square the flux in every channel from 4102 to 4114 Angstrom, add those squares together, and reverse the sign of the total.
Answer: -162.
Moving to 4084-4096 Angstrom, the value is -266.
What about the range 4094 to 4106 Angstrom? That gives -172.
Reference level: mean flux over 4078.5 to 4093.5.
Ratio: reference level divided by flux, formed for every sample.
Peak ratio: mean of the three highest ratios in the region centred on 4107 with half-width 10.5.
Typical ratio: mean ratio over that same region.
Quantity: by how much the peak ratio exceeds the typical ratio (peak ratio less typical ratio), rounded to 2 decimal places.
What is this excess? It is 0.23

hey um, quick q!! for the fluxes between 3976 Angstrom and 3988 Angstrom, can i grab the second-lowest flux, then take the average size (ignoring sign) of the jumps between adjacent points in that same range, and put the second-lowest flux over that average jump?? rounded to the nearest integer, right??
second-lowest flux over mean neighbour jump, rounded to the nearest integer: 29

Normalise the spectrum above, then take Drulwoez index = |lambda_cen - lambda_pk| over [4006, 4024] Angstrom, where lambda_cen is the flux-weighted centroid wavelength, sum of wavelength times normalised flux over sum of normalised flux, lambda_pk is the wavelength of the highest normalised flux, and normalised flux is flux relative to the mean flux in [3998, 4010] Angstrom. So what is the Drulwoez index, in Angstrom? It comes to 7.4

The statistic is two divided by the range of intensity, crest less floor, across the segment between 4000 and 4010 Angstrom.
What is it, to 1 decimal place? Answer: 1.7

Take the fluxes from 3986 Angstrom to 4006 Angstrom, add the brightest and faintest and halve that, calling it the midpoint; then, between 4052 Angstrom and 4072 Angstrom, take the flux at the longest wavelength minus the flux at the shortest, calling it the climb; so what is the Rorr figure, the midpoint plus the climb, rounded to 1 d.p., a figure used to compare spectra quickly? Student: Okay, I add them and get 6.9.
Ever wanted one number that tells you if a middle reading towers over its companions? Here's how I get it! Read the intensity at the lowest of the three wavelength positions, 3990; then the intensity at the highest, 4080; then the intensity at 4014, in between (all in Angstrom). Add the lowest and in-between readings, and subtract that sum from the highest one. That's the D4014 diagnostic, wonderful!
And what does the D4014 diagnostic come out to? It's -8.4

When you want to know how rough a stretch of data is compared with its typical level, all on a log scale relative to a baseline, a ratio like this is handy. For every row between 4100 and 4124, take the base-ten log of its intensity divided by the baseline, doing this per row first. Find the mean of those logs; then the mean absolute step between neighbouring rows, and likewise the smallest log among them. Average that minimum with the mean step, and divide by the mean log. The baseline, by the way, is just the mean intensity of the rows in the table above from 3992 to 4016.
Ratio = 1.1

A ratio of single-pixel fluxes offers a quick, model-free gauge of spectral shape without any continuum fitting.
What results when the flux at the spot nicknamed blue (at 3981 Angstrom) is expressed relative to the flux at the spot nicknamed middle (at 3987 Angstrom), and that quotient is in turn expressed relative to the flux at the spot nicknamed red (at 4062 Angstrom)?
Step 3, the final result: 0.113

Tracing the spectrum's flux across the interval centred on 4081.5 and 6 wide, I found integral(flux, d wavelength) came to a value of 47.7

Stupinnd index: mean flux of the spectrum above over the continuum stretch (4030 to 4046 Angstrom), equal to 8.4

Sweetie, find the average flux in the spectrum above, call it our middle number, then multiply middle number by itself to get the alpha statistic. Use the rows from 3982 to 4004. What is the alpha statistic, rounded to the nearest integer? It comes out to 69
